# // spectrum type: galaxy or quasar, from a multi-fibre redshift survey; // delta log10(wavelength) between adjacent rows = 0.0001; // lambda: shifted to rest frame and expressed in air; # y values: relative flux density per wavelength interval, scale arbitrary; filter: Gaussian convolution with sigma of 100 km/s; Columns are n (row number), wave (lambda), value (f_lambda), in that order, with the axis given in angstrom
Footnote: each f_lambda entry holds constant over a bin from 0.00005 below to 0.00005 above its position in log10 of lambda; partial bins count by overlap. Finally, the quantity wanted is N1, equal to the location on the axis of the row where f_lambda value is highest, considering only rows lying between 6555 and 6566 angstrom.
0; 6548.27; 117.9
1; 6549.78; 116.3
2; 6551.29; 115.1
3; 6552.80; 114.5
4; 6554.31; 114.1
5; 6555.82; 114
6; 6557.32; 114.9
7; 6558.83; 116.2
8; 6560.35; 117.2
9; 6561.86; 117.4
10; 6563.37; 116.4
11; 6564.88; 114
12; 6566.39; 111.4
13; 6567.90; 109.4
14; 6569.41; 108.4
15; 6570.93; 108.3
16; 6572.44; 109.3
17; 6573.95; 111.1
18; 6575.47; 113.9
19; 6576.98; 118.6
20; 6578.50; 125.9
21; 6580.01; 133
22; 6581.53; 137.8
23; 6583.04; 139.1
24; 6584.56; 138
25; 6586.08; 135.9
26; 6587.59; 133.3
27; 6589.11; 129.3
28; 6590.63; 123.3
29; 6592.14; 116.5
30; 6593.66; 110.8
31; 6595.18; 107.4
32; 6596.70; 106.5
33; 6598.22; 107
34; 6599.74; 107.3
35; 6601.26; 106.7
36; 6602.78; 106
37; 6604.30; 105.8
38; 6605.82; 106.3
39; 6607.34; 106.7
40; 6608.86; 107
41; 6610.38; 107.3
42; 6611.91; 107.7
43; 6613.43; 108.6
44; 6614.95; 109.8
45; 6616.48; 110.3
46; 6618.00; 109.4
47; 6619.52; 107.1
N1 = 6561.86 angstrom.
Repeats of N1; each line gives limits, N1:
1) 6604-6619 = 6616.48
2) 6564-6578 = 6576.98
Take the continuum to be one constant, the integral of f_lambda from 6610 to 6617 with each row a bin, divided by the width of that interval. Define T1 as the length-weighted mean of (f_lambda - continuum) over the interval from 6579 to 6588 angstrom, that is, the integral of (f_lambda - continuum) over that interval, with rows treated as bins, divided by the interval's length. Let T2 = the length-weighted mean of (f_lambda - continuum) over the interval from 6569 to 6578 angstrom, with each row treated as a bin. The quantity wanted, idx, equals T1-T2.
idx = 24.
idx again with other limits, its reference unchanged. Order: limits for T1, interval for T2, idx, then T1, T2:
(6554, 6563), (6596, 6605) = 9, 7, -2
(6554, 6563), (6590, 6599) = 4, 7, 3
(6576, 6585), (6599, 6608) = 25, 23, -2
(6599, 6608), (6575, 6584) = -22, -2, 20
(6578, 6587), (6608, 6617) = 27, 27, 0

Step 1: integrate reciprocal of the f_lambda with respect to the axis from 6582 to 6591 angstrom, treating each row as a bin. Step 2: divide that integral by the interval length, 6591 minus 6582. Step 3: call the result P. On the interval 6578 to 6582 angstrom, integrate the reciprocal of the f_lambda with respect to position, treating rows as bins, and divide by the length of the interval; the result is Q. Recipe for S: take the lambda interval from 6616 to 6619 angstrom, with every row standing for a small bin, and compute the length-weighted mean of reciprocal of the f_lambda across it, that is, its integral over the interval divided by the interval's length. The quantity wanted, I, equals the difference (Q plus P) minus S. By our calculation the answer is 0.0059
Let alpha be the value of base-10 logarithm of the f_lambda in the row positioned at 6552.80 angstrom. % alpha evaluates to 2.06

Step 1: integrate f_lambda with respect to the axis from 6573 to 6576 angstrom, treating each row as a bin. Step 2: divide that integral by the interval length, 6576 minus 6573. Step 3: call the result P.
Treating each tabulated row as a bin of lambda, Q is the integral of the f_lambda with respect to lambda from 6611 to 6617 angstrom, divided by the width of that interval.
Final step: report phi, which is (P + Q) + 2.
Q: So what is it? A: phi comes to 223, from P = 112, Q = 109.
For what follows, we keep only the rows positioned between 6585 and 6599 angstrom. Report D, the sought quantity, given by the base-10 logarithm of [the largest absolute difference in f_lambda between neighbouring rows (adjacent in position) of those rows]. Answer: 0.83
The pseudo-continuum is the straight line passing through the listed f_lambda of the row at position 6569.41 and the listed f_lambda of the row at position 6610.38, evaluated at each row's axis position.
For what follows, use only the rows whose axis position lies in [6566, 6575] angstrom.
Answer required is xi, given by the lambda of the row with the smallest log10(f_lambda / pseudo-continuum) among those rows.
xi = 6570.93 angstrom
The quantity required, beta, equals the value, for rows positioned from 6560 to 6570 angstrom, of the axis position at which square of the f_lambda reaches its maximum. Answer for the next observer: 6561.86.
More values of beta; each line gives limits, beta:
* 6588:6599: 6589.11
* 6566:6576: 6575.47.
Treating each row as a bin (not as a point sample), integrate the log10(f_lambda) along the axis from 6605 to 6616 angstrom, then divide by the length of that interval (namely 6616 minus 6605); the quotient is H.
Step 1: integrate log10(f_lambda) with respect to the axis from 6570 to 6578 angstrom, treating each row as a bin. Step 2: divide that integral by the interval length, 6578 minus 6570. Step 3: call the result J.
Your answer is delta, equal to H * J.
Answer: 4.16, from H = 2.03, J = 2.05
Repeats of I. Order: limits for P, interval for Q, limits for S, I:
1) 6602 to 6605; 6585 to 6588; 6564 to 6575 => 0.0078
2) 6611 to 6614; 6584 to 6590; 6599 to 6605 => 0.0073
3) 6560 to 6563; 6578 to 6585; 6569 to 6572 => 0.0068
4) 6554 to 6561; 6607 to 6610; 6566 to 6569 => 0.0089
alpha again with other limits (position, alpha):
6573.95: 2.05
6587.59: 2.12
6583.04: 2.14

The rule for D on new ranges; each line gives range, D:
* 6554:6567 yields 0.41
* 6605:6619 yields 0.08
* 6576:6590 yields 0.86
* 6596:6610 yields -0.15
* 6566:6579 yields 0.86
